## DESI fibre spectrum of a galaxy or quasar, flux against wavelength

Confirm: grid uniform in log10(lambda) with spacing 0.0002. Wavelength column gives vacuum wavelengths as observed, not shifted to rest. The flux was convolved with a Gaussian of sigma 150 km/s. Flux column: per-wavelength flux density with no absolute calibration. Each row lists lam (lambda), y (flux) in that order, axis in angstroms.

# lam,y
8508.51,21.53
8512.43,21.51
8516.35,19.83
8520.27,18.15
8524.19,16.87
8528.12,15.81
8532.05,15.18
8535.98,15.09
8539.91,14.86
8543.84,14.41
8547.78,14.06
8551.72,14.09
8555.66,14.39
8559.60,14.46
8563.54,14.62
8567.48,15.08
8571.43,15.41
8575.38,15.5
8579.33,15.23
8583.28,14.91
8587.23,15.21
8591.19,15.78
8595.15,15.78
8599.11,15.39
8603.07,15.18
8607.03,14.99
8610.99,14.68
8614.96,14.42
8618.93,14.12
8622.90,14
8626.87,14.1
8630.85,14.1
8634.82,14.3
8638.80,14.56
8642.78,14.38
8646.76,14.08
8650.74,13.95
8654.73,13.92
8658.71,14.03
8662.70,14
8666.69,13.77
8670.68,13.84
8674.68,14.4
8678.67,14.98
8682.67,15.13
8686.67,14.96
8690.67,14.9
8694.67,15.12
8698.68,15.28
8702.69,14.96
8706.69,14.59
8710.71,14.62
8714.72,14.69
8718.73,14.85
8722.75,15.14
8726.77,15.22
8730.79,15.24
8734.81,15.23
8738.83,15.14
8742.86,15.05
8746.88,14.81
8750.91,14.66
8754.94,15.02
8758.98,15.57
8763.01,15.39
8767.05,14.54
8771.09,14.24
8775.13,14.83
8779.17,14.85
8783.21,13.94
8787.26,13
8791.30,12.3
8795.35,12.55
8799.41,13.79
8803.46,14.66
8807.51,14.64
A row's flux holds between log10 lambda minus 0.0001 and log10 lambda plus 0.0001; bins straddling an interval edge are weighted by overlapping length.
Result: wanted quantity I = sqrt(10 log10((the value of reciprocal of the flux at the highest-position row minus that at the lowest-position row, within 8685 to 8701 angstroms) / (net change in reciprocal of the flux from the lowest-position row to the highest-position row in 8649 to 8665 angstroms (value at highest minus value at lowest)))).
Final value 2.7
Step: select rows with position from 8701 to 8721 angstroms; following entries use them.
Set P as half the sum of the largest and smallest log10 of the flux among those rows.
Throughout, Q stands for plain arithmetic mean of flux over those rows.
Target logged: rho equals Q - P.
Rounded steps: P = 1.17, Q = 14.7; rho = 13.6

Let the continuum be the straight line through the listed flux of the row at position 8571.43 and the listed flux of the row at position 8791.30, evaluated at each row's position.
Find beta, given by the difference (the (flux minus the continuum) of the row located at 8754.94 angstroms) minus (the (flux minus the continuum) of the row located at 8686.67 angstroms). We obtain 1.0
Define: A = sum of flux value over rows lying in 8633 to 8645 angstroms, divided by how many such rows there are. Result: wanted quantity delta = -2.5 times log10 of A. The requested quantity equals -2.90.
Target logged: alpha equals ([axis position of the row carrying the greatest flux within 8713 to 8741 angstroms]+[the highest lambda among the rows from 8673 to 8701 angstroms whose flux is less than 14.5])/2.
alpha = 8702.7 angstroms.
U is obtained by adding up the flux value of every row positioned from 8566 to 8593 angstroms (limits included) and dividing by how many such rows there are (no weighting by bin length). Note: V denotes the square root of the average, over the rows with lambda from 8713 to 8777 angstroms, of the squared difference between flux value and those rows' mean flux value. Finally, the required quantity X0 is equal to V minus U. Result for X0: -15.0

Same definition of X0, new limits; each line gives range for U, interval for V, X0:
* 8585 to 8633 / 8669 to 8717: -14.4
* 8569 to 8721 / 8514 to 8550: -12.9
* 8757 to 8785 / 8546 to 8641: -14.2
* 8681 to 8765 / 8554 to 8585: -14.6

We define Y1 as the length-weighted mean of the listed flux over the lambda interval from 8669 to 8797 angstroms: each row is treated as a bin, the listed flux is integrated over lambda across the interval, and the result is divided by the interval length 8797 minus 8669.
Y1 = 14.7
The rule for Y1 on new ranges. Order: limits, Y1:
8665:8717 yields 14.7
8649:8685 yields 14.2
